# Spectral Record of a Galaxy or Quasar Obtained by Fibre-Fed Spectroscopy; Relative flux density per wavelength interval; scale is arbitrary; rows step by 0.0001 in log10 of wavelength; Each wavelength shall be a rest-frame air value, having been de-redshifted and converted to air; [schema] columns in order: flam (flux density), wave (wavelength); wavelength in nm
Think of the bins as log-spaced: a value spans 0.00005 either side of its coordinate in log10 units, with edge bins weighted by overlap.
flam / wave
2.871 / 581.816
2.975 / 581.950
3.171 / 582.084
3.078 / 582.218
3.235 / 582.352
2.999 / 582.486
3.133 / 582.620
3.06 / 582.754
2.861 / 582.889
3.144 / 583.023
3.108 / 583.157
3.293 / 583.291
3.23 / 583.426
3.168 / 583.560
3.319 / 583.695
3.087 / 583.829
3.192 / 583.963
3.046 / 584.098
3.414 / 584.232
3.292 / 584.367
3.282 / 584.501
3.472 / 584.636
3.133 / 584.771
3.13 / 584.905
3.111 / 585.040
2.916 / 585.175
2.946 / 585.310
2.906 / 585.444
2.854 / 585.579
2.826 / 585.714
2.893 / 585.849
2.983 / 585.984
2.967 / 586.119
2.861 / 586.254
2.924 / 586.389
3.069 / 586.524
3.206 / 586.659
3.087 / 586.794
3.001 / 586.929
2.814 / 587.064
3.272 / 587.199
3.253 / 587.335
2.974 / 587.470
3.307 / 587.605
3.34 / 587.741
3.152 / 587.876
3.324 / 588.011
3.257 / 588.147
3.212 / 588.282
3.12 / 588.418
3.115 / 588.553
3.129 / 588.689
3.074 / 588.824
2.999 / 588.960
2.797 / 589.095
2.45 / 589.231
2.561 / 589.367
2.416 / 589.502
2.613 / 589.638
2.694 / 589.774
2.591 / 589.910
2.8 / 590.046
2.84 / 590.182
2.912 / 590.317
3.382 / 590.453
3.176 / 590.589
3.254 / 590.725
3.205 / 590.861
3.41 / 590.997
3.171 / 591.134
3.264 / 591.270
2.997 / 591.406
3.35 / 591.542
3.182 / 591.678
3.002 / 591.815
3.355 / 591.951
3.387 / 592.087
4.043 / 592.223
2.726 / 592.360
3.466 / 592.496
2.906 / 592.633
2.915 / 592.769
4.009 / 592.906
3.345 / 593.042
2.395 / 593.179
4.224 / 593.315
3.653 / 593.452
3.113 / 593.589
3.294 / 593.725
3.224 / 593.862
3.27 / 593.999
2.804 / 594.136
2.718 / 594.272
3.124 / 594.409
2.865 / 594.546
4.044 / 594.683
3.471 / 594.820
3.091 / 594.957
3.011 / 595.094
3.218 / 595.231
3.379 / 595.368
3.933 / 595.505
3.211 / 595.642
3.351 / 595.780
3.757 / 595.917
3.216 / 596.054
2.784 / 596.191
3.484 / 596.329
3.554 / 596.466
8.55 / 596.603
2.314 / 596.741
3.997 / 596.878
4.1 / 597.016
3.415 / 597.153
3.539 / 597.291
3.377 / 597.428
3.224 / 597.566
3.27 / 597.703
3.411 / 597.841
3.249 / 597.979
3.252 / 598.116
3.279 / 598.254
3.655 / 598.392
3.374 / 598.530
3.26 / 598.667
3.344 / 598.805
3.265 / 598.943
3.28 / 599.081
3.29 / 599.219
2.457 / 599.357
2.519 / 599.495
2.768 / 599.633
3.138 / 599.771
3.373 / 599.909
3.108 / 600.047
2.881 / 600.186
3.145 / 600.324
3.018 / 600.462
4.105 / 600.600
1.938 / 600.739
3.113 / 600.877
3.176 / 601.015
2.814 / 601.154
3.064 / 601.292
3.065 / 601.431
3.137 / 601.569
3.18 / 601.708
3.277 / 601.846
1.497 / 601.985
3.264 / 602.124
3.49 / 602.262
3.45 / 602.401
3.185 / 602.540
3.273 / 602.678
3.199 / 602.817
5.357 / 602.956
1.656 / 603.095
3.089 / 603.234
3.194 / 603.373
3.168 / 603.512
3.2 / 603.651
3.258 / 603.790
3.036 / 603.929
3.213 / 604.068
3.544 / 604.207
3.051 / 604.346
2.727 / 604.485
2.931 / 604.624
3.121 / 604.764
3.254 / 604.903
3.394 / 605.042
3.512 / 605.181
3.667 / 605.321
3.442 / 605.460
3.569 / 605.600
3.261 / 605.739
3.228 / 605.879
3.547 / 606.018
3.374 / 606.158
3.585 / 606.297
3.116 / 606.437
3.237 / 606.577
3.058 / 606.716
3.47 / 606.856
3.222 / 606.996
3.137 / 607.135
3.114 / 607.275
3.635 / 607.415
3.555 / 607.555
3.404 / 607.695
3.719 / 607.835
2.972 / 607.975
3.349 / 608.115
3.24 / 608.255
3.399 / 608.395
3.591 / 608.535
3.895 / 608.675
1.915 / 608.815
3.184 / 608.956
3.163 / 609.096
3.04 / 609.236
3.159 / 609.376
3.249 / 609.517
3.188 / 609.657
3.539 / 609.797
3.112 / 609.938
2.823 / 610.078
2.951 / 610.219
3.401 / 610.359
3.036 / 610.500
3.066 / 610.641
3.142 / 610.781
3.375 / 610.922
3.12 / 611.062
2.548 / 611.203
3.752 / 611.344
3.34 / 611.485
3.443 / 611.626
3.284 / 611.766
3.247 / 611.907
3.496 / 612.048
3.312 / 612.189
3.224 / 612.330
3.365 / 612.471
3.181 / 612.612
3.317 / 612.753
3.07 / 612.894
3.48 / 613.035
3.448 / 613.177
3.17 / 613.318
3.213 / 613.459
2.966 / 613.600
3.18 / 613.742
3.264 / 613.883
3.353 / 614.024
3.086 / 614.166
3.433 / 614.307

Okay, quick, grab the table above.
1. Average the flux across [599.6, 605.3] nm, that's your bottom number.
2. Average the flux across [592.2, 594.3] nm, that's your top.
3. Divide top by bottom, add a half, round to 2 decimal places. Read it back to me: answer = 1.54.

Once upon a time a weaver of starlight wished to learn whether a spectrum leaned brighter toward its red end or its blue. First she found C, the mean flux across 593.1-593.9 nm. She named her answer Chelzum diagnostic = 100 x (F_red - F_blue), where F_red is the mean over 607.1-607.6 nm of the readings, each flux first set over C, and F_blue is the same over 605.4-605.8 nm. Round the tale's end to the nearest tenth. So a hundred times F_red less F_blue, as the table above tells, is -1.9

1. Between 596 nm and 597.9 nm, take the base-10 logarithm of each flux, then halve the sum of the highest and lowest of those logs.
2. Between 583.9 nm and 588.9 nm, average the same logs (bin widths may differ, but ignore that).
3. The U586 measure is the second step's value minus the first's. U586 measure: -0.16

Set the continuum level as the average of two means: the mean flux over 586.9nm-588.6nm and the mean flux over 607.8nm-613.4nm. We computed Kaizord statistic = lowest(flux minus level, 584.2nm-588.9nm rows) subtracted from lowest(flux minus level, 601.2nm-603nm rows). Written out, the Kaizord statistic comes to -1.3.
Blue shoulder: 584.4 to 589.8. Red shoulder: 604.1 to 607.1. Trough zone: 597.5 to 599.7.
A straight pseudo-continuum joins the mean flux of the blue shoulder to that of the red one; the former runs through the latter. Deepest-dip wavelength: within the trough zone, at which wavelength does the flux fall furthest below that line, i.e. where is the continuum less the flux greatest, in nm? 599.357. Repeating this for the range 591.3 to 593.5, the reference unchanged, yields 593.179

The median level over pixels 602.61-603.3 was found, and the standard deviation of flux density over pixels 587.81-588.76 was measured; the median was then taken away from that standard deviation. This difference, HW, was -3.12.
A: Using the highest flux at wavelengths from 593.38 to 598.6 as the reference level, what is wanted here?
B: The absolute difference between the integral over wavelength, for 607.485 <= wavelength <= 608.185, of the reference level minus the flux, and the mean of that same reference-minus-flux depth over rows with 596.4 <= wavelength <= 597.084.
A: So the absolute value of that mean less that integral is 0.4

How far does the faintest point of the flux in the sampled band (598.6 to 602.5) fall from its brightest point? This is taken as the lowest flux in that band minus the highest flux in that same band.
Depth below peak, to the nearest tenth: -2.6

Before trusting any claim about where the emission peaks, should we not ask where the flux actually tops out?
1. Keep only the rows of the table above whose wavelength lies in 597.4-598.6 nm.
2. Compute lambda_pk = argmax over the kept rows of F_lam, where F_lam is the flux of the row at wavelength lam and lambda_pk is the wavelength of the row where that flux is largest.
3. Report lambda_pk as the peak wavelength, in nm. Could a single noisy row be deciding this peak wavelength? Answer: 598.392 nm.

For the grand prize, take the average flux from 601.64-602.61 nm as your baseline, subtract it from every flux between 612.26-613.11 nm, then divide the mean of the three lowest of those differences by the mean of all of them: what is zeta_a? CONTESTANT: 0.5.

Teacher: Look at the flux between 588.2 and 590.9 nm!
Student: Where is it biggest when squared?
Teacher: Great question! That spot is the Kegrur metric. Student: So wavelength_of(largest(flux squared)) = 590.453 nm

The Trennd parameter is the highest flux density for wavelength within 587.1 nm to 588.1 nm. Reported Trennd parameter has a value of 3.34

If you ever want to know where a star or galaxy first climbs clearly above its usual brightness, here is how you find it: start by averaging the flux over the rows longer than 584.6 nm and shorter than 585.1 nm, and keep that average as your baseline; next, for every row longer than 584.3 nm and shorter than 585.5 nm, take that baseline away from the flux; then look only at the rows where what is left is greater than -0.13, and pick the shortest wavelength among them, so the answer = 584.367 nm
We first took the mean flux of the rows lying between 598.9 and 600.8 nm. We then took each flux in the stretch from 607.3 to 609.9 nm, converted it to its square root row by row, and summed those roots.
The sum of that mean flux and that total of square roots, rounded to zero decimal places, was 36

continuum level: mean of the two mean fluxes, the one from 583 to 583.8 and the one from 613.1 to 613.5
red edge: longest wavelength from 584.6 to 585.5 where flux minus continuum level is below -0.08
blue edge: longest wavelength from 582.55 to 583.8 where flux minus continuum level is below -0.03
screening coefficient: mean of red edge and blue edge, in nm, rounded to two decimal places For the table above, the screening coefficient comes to 584.50 nm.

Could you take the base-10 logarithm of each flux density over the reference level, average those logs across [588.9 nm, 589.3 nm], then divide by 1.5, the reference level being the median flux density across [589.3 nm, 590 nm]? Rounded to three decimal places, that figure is 0.016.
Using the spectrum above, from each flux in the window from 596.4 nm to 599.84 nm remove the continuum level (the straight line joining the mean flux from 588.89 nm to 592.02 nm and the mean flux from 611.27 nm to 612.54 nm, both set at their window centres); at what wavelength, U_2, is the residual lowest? 596.741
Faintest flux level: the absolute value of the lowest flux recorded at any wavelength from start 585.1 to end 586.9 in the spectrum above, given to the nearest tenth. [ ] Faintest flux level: 2.8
